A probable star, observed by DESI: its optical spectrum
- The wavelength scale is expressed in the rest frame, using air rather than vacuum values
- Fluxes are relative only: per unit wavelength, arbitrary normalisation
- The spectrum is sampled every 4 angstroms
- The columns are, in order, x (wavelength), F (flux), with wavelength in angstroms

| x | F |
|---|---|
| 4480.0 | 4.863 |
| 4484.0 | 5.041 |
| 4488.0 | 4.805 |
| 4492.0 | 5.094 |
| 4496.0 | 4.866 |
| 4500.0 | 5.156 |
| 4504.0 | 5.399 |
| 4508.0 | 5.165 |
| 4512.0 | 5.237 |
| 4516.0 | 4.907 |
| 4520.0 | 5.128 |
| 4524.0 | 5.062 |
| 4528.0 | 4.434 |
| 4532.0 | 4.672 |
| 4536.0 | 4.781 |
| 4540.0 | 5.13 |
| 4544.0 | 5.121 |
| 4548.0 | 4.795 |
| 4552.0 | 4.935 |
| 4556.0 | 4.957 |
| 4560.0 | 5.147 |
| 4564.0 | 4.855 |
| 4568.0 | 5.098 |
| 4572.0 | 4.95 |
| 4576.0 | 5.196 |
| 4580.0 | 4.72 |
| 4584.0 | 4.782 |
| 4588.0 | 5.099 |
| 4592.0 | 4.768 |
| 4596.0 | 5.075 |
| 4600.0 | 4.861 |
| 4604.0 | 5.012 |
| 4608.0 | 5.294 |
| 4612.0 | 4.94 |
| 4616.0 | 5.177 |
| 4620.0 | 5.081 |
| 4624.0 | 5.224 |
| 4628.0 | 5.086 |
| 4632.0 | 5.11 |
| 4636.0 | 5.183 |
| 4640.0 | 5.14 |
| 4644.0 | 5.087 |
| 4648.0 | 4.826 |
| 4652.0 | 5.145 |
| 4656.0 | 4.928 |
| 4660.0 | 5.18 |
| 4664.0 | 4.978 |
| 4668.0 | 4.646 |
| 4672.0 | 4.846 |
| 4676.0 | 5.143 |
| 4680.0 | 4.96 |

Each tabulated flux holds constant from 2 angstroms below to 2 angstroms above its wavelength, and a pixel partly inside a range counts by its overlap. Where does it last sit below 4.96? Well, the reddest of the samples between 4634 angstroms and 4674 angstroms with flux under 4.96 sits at 4672.0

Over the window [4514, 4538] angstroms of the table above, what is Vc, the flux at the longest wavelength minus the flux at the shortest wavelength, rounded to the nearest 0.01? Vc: -0.13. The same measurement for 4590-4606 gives 0.24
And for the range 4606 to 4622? -0.21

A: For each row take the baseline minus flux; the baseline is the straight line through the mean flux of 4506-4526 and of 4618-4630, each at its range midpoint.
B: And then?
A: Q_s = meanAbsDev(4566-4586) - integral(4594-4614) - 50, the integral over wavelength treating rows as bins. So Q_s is -51.6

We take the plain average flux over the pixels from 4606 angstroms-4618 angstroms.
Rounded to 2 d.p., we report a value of 5.14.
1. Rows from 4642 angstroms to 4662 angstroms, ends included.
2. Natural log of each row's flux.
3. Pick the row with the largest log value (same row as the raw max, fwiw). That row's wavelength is 4660.0 angstroms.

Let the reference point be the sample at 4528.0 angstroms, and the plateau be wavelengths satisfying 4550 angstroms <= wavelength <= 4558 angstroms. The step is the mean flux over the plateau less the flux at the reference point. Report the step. 0.51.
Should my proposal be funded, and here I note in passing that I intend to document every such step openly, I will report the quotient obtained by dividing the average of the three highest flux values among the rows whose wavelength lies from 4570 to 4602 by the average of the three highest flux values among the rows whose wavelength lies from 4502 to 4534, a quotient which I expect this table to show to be 0.97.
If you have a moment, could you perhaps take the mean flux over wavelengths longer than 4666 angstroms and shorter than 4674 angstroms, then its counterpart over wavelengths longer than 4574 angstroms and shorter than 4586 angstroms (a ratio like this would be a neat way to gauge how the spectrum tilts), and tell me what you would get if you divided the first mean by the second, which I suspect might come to 0.97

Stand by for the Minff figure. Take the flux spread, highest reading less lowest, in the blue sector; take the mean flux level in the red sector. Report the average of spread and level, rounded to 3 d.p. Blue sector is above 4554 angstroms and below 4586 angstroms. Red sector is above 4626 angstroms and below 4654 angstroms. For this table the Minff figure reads 2.779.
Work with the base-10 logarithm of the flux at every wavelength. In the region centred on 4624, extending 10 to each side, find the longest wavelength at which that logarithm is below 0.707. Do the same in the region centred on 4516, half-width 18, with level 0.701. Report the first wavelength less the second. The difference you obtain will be 96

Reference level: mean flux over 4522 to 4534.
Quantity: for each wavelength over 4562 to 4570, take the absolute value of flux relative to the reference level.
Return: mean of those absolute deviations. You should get 0.25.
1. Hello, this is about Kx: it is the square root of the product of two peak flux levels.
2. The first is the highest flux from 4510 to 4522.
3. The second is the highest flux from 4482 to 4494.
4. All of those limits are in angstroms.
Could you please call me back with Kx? 5.17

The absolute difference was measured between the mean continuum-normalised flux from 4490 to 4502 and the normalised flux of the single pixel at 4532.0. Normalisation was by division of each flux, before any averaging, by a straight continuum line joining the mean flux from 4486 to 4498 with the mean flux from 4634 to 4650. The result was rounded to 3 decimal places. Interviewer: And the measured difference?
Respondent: 0.081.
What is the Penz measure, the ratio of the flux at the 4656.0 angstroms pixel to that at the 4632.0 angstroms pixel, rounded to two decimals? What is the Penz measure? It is 0.96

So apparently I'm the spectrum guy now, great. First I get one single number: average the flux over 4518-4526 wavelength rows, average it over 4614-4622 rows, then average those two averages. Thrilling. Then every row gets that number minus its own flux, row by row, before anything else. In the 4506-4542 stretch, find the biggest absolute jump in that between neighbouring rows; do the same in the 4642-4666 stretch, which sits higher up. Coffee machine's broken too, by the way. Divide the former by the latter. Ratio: 2.0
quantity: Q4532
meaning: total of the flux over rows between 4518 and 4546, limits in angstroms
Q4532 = 34.3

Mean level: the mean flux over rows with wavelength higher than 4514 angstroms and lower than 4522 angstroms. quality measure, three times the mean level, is 15.1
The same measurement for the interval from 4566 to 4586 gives 14.8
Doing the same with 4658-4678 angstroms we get 14.9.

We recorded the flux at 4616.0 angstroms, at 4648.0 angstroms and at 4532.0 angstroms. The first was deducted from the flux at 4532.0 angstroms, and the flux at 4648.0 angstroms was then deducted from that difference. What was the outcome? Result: -5.33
